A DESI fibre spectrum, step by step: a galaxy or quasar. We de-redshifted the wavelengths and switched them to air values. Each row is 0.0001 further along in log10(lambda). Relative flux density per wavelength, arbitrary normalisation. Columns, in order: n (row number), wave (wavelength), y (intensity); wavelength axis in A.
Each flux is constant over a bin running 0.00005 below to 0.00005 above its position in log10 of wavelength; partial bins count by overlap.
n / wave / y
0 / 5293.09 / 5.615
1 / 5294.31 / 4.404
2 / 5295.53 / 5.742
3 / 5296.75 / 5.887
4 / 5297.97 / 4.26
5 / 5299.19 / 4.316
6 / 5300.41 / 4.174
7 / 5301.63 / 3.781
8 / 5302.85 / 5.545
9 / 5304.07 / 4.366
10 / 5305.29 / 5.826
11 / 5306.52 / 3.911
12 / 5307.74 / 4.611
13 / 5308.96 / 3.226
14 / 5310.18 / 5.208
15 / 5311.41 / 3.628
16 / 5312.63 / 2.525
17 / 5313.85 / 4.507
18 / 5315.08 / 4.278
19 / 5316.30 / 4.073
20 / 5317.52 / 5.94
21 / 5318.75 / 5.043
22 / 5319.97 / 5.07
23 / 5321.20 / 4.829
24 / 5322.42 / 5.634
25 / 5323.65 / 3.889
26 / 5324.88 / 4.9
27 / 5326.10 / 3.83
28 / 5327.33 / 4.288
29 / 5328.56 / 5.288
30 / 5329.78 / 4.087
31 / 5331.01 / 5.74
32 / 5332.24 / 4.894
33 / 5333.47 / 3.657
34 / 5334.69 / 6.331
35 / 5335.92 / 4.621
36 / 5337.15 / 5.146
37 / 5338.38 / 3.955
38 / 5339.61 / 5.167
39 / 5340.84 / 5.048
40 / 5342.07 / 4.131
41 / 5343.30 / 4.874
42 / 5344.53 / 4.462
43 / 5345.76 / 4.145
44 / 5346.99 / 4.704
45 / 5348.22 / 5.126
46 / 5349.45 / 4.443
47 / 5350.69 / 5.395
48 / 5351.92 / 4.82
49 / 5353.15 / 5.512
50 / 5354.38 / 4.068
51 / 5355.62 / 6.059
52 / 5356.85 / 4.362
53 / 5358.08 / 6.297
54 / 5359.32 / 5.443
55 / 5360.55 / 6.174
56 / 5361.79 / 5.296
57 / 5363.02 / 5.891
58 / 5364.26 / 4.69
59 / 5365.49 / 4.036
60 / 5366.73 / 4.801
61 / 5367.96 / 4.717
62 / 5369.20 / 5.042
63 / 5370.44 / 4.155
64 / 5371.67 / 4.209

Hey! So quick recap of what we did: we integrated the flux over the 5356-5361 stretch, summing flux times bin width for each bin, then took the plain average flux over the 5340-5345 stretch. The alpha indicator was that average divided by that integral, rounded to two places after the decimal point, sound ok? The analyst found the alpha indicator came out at 0.17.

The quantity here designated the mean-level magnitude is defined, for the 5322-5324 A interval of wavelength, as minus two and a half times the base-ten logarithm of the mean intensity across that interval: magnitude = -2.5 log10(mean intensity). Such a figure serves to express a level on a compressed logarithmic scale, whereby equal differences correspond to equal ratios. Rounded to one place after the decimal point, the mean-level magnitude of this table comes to -1.7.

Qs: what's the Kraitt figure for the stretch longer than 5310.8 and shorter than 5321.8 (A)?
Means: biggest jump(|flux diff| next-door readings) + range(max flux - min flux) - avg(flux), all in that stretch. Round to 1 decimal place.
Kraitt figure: 1.0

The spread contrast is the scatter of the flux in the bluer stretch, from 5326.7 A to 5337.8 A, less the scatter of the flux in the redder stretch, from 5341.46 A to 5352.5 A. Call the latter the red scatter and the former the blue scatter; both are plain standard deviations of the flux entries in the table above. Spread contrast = 0.4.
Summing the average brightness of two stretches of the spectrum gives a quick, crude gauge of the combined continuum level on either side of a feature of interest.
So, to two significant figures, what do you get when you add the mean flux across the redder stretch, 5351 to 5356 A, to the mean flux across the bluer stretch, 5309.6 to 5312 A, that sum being 9.5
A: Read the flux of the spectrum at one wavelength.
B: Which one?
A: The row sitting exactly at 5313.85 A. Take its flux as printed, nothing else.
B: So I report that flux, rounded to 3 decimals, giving 4.507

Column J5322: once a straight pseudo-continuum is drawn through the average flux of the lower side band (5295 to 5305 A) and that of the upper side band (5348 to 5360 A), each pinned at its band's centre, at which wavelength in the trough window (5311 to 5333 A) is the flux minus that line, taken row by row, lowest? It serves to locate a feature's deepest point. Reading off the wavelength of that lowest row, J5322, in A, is 5312.63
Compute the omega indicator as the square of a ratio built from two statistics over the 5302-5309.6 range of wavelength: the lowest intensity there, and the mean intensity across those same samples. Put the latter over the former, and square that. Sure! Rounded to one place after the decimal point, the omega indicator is 2.0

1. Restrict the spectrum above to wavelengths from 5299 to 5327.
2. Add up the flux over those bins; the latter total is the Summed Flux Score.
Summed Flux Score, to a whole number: 103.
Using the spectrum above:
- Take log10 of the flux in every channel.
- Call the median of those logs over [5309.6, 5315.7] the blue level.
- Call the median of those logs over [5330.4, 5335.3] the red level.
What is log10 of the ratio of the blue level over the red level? -0.060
